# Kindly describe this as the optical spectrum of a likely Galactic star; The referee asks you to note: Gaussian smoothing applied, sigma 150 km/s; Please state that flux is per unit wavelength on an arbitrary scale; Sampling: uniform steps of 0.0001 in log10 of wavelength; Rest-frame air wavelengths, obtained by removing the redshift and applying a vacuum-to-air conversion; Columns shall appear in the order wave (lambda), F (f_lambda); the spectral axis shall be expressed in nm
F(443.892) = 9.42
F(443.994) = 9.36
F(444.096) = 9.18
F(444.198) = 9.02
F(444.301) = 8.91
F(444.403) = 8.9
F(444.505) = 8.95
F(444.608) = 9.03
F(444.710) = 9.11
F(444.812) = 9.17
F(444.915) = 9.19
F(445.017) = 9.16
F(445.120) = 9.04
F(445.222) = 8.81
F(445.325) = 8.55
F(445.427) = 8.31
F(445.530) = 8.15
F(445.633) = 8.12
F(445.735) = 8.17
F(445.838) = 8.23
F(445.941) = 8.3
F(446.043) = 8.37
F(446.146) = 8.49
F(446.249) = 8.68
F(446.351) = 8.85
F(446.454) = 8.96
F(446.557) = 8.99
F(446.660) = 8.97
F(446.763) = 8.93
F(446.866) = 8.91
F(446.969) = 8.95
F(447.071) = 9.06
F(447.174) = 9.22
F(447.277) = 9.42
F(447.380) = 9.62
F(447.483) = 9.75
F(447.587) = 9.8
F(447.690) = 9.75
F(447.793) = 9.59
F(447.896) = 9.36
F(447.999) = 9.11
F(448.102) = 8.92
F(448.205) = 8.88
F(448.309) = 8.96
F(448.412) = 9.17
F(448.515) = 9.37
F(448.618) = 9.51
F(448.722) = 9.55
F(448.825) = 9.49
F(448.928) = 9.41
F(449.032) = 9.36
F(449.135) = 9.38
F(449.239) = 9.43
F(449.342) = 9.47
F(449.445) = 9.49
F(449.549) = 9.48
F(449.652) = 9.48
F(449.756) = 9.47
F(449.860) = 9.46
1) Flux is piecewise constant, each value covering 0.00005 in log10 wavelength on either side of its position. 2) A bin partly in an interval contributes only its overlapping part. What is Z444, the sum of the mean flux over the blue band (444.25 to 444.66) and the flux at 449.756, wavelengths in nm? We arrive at 18.4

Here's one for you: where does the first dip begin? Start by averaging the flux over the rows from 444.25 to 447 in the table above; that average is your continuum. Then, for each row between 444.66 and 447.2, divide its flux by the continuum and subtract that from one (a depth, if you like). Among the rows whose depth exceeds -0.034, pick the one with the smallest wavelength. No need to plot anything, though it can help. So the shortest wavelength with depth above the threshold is 445.120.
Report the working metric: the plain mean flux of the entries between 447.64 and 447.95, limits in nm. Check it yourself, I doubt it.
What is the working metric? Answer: 9.57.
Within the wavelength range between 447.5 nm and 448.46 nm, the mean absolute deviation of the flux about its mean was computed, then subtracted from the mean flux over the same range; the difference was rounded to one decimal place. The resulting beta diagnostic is 9.0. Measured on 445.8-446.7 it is 8.4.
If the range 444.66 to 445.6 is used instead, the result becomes 8.5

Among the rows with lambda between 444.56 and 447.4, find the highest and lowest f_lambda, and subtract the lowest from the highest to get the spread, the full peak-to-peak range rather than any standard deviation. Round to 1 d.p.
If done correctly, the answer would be 1.5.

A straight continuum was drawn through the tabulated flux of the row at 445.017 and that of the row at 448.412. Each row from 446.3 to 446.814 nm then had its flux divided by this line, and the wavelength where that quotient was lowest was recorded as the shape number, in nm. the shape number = 446.351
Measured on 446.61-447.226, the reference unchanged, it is 446.866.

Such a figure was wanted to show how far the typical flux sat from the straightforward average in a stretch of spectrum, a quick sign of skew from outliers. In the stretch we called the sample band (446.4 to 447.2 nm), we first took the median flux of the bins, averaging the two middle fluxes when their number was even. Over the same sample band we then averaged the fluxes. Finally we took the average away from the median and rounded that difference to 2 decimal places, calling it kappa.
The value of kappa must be -0.03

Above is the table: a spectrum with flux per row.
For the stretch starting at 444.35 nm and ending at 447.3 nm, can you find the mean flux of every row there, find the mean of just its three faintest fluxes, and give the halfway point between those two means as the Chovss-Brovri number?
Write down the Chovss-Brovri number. 8.47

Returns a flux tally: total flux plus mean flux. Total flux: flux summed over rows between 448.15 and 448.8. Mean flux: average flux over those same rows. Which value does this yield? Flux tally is 65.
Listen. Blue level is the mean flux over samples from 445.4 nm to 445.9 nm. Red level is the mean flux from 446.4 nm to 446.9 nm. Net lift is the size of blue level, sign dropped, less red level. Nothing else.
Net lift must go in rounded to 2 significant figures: -0.76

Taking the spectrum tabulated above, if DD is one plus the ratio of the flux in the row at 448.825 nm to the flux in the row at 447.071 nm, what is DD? 2.05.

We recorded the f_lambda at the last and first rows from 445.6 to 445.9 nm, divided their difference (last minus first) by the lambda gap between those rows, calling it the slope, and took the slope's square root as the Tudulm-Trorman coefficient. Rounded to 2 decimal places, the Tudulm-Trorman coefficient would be 0.73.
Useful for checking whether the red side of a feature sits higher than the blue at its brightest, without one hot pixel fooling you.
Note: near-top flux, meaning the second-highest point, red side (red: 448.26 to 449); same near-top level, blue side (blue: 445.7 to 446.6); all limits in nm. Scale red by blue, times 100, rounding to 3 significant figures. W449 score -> 106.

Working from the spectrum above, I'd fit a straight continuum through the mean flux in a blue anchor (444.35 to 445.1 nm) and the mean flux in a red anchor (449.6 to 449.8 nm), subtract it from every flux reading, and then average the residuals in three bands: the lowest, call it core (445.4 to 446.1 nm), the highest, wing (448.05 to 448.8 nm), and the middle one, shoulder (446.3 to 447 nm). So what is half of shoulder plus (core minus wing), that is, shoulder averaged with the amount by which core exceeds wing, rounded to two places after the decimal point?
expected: -0.52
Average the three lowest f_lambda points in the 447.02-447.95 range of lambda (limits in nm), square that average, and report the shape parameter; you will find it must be 85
